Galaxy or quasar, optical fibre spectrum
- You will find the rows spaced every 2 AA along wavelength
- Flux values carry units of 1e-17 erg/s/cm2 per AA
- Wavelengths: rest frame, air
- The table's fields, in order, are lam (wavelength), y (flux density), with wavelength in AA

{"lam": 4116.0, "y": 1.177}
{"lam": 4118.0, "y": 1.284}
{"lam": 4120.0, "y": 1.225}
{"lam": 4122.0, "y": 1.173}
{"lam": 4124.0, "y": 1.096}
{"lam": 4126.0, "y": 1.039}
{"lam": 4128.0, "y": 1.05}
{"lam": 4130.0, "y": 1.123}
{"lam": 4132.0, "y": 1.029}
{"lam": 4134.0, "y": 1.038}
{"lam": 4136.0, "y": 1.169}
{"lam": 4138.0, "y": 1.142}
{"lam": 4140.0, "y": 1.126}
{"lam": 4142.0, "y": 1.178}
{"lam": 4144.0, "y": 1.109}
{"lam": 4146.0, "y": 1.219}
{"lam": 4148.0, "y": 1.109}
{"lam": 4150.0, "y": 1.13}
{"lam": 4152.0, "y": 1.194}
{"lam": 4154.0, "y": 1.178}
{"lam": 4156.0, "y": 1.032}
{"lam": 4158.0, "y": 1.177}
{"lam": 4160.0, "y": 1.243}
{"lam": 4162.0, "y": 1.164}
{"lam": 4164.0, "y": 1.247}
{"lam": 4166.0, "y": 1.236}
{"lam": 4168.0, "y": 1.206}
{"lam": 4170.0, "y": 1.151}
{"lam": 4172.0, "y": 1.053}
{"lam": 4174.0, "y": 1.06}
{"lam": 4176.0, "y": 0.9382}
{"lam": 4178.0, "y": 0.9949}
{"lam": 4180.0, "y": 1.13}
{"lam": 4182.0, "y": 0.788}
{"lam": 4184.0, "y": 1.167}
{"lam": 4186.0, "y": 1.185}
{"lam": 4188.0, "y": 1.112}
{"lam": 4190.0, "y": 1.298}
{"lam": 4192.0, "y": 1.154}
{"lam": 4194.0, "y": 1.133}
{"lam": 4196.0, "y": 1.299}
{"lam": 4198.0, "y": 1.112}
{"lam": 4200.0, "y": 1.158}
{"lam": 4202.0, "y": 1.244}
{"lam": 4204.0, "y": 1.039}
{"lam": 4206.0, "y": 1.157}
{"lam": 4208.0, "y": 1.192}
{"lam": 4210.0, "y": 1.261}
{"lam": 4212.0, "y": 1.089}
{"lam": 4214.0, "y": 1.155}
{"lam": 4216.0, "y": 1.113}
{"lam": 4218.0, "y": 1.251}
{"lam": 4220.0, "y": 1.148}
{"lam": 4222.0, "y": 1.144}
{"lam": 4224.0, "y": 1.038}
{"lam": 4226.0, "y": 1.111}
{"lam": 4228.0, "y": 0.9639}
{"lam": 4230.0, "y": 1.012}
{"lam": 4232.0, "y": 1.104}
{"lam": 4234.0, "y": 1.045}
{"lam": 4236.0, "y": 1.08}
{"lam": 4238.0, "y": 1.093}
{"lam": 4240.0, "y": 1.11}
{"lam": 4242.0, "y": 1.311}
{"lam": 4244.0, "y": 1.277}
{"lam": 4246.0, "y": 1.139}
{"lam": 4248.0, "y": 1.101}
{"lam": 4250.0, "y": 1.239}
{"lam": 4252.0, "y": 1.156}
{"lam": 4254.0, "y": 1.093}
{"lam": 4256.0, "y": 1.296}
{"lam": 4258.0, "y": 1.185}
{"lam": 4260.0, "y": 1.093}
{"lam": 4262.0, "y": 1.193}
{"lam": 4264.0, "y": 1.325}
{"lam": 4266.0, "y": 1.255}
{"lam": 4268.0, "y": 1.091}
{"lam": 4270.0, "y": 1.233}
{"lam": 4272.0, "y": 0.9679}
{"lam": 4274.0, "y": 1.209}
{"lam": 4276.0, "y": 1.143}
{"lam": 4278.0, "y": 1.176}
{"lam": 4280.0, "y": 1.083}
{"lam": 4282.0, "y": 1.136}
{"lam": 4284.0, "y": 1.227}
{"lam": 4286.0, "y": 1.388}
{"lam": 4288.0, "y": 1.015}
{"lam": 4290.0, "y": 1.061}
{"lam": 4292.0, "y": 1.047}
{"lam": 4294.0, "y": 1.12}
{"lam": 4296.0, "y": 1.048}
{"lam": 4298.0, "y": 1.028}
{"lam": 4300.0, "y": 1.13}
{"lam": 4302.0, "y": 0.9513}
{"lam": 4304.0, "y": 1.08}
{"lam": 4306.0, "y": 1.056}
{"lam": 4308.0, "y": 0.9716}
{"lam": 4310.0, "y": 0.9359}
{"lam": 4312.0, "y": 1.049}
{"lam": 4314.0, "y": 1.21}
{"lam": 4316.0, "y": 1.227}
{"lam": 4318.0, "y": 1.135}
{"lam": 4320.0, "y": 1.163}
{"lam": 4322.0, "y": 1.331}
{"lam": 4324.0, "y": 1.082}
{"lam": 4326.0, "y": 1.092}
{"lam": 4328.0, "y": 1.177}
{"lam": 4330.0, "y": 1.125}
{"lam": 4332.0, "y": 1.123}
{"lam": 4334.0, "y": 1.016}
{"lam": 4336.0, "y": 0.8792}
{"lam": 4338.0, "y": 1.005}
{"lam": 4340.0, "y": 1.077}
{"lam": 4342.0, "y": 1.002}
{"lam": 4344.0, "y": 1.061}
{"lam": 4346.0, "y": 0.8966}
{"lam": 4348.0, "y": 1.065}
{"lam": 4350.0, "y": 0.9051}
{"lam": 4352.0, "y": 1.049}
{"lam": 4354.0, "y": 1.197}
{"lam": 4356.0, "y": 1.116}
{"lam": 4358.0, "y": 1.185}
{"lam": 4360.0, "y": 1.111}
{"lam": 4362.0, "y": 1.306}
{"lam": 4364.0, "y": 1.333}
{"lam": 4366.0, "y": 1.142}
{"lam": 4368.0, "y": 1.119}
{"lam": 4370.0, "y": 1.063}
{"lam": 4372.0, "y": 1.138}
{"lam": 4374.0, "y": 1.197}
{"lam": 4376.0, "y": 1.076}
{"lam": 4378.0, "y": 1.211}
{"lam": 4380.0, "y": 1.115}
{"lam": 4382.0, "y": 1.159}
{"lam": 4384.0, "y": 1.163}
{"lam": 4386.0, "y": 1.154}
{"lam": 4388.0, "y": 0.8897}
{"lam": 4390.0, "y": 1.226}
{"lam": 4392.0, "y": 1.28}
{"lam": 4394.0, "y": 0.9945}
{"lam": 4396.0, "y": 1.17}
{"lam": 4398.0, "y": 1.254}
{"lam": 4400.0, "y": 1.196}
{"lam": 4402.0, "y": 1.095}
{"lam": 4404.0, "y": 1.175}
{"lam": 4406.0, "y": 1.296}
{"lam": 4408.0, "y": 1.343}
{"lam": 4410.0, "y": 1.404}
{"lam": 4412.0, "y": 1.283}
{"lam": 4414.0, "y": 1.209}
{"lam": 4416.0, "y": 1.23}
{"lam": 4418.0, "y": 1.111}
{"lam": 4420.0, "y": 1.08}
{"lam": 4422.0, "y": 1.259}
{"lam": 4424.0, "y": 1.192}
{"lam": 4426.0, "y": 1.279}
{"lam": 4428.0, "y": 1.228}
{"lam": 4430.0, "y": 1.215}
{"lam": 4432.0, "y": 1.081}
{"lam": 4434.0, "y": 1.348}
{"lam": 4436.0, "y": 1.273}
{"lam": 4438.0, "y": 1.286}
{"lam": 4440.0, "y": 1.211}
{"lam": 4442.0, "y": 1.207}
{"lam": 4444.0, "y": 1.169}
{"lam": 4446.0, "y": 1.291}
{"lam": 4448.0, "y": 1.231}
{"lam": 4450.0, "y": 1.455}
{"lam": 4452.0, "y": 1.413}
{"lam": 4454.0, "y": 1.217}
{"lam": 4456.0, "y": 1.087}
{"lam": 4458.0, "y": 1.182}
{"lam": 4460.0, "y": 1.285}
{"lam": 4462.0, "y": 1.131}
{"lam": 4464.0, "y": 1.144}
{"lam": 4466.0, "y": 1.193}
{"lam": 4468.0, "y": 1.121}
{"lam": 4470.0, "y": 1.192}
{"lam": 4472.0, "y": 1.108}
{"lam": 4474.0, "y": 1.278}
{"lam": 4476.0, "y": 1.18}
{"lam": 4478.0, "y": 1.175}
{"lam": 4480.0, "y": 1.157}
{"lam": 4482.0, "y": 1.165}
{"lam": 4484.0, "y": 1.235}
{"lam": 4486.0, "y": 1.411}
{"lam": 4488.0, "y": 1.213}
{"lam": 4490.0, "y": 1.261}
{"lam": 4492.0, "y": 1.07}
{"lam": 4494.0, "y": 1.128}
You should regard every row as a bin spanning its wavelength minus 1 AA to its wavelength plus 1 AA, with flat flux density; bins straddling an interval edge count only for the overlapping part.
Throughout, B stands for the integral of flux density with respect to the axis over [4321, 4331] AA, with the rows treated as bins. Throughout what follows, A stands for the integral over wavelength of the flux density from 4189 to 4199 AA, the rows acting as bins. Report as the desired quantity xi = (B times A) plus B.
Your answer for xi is 151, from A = 12.0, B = 11.6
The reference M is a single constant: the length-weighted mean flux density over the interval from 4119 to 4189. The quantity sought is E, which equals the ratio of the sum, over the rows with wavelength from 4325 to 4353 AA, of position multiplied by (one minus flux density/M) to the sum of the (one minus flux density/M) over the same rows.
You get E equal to 4343.1 AA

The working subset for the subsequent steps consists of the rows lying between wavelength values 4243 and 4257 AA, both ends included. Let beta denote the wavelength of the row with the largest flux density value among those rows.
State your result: 4256.0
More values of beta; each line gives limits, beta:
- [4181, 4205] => 4196.0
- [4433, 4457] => 4450.0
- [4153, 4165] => 4164.0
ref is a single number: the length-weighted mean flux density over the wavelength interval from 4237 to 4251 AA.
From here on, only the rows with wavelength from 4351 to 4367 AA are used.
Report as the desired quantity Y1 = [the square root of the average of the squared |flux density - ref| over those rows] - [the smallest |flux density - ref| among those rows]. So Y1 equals 0.09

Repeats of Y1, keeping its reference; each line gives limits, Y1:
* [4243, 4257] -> 0.05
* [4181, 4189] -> 0.20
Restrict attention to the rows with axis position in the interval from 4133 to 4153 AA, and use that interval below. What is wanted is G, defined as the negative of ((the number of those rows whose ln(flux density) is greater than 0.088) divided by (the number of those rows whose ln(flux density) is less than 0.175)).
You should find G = -1.1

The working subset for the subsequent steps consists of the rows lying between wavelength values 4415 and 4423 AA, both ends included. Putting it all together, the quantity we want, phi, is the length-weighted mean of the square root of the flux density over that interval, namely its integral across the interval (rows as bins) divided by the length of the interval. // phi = 1.08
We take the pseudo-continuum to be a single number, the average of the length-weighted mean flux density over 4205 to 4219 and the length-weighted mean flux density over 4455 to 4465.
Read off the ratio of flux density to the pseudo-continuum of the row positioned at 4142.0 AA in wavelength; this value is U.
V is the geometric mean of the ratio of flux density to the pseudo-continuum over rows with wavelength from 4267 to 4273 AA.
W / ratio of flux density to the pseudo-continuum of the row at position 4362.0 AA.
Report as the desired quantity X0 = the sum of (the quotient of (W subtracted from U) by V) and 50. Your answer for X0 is 49.88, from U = 1.01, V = 0.933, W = 1.12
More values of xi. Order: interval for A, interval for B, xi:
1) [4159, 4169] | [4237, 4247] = 156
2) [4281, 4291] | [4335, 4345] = 127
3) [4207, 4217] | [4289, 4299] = 134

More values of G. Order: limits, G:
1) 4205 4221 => -1.4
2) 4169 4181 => -0.3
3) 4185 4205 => -1.3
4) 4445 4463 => -2.7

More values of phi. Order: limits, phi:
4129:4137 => 1.04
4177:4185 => 1.01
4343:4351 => 0.99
